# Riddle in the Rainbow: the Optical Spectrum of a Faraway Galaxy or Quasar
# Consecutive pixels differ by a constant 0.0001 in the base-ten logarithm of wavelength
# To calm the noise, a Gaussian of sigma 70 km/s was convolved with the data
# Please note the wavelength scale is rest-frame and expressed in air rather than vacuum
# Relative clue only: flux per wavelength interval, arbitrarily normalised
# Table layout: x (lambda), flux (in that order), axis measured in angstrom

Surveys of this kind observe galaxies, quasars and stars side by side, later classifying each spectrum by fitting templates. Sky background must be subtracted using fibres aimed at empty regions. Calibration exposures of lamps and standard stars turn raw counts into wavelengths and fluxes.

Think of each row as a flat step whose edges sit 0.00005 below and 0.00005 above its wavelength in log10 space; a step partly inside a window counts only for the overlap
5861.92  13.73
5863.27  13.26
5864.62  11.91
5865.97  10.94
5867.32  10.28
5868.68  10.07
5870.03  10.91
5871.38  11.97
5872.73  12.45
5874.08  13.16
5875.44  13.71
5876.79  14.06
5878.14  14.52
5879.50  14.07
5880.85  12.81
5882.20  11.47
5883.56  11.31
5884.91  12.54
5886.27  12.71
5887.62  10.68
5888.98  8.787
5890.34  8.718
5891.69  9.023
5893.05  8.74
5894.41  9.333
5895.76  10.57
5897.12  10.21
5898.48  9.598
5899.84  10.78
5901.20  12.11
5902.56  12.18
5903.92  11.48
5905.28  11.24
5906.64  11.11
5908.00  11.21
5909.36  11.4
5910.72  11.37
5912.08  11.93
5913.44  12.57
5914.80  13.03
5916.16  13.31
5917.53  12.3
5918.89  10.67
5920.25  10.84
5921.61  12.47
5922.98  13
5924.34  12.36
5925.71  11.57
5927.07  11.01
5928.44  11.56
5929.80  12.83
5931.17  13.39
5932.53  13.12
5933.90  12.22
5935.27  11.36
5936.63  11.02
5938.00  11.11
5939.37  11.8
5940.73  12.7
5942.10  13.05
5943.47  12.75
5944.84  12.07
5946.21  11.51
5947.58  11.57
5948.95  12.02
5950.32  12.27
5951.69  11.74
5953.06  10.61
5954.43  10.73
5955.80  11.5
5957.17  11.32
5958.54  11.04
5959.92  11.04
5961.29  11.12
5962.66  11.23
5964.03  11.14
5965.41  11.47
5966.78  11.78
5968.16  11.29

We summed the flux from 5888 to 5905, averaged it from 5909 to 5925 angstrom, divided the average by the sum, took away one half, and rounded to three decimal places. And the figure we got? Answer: -0.400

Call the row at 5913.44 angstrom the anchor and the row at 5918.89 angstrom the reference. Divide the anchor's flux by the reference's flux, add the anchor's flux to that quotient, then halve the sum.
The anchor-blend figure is 6.87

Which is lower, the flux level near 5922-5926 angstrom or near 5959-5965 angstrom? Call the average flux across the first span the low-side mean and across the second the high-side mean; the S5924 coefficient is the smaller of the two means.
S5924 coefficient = 11.1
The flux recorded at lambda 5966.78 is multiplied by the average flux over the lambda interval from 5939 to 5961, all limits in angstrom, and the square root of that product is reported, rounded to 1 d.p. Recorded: 11.8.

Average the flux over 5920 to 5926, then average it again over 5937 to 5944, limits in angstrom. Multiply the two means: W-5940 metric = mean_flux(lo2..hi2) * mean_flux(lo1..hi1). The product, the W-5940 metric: 148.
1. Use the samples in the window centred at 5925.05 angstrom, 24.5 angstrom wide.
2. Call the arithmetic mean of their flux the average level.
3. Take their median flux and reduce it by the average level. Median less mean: 0.18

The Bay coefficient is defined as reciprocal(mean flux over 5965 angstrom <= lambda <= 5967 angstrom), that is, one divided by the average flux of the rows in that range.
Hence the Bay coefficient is 0.086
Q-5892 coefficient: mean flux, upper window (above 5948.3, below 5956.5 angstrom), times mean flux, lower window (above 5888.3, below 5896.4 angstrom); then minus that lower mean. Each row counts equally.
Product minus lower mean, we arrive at 96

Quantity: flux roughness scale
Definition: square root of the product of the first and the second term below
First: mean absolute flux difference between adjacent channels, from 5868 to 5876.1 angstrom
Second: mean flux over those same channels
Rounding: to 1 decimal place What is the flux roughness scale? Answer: 3.0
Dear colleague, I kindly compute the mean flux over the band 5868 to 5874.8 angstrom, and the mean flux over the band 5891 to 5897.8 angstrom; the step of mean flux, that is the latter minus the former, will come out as -2.1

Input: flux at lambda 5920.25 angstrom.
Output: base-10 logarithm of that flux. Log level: 1.04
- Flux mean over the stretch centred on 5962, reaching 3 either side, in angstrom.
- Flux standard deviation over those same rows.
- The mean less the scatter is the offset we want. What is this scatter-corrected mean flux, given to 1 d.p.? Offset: 11.1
